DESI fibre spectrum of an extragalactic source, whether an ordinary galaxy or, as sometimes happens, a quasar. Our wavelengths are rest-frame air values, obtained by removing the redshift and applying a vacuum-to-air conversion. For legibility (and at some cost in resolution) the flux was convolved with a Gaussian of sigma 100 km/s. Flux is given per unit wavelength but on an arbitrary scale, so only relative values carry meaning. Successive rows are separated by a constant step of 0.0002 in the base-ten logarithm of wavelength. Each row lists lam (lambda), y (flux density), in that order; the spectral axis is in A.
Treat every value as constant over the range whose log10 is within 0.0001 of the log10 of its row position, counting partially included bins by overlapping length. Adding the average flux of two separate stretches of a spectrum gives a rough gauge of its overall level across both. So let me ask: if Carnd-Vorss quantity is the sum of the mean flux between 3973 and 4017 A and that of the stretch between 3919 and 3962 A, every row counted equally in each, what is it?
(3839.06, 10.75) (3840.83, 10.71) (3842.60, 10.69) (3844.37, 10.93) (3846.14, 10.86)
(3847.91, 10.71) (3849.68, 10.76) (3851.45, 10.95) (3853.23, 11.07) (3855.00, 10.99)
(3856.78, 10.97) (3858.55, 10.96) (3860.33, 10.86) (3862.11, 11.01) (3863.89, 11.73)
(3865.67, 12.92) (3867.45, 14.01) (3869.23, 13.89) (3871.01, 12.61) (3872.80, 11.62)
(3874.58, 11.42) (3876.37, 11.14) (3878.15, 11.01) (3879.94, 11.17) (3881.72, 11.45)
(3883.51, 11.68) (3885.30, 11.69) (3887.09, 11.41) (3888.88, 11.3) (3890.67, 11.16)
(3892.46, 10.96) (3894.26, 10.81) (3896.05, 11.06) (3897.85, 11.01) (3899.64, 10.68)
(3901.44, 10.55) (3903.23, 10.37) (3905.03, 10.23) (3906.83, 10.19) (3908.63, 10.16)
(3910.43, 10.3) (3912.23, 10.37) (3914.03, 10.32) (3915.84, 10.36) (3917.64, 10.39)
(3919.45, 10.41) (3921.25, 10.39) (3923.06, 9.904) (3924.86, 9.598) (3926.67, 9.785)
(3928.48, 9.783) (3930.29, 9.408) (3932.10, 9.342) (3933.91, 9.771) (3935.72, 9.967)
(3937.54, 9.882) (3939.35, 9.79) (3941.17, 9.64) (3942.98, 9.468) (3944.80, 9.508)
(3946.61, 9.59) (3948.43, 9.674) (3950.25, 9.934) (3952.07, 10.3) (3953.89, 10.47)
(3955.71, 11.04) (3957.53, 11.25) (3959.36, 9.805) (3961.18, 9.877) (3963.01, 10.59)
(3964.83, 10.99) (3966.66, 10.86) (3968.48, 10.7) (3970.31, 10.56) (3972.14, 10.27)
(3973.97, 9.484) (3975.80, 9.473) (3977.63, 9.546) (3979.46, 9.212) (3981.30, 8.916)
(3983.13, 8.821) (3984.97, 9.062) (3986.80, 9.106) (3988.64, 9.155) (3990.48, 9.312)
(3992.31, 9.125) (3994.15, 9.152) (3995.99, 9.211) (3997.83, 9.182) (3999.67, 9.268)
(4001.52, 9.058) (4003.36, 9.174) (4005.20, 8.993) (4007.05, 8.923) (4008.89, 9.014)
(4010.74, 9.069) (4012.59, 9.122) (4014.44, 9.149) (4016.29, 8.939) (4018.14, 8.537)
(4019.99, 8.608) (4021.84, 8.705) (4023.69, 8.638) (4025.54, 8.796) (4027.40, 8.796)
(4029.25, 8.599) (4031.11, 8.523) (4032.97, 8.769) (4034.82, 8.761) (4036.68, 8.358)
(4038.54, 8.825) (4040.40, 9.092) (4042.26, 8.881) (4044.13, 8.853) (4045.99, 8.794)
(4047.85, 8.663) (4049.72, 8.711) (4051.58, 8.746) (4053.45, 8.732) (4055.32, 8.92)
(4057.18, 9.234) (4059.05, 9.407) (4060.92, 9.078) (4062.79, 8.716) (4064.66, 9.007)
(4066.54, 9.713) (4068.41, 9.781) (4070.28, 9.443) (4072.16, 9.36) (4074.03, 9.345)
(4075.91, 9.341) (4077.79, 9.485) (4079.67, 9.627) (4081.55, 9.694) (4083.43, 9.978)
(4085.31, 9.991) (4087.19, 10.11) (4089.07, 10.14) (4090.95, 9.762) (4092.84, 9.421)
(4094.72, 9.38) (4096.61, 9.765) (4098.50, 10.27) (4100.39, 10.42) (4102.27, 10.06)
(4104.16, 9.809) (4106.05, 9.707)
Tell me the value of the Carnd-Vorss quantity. 19.1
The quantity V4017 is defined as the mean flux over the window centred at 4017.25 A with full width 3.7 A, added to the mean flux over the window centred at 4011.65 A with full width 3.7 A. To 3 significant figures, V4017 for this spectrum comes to 17.8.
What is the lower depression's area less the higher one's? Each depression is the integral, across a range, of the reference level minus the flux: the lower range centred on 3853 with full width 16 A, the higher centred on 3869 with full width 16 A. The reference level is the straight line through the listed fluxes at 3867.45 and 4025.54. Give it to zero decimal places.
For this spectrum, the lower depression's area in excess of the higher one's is 30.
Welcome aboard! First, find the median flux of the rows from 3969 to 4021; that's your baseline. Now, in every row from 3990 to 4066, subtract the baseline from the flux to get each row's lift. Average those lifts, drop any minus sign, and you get 0.2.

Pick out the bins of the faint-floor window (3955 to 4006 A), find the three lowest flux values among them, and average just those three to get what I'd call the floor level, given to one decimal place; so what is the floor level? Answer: 8.9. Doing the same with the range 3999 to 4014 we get 9.0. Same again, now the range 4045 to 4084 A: 8.7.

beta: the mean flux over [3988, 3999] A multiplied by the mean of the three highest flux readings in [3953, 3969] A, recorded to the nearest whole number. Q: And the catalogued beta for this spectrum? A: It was 102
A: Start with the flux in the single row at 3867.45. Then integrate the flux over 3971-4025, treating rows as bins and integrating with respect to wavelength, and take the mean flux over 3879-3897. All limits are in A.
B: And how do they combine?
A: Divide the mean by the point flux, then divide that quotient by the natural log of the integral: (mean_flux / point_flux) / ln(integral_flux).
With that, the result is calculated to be 0.13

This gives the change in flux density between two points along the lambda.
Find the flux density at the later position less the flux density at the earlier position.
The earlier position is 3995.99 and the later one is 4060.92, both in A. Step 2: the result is -0.1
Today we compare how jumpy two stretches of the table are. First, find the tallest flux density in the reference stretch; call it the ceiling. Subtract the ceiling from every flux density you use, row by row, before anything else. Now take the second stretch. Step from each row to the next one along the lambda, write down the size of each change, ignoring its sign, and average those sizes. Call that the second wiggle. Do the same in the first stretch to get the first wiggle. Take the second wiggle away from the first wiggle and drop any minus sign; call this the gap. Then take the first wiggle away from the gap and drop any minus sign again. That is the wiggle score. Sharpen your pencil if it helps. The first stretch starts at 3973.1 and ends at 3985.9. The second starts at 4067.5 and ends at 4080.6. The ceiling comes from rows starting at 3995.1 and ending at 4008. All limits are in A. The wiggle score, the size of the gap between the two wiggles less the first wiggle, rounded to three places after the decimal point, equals 0.121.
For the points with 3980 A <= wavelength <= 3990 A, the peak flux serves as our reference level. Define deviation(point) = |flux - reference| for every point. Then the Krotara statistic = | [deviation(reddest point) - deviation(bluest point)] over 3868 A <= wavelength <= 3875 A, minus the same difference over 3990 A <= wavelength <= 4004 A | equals 2.33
